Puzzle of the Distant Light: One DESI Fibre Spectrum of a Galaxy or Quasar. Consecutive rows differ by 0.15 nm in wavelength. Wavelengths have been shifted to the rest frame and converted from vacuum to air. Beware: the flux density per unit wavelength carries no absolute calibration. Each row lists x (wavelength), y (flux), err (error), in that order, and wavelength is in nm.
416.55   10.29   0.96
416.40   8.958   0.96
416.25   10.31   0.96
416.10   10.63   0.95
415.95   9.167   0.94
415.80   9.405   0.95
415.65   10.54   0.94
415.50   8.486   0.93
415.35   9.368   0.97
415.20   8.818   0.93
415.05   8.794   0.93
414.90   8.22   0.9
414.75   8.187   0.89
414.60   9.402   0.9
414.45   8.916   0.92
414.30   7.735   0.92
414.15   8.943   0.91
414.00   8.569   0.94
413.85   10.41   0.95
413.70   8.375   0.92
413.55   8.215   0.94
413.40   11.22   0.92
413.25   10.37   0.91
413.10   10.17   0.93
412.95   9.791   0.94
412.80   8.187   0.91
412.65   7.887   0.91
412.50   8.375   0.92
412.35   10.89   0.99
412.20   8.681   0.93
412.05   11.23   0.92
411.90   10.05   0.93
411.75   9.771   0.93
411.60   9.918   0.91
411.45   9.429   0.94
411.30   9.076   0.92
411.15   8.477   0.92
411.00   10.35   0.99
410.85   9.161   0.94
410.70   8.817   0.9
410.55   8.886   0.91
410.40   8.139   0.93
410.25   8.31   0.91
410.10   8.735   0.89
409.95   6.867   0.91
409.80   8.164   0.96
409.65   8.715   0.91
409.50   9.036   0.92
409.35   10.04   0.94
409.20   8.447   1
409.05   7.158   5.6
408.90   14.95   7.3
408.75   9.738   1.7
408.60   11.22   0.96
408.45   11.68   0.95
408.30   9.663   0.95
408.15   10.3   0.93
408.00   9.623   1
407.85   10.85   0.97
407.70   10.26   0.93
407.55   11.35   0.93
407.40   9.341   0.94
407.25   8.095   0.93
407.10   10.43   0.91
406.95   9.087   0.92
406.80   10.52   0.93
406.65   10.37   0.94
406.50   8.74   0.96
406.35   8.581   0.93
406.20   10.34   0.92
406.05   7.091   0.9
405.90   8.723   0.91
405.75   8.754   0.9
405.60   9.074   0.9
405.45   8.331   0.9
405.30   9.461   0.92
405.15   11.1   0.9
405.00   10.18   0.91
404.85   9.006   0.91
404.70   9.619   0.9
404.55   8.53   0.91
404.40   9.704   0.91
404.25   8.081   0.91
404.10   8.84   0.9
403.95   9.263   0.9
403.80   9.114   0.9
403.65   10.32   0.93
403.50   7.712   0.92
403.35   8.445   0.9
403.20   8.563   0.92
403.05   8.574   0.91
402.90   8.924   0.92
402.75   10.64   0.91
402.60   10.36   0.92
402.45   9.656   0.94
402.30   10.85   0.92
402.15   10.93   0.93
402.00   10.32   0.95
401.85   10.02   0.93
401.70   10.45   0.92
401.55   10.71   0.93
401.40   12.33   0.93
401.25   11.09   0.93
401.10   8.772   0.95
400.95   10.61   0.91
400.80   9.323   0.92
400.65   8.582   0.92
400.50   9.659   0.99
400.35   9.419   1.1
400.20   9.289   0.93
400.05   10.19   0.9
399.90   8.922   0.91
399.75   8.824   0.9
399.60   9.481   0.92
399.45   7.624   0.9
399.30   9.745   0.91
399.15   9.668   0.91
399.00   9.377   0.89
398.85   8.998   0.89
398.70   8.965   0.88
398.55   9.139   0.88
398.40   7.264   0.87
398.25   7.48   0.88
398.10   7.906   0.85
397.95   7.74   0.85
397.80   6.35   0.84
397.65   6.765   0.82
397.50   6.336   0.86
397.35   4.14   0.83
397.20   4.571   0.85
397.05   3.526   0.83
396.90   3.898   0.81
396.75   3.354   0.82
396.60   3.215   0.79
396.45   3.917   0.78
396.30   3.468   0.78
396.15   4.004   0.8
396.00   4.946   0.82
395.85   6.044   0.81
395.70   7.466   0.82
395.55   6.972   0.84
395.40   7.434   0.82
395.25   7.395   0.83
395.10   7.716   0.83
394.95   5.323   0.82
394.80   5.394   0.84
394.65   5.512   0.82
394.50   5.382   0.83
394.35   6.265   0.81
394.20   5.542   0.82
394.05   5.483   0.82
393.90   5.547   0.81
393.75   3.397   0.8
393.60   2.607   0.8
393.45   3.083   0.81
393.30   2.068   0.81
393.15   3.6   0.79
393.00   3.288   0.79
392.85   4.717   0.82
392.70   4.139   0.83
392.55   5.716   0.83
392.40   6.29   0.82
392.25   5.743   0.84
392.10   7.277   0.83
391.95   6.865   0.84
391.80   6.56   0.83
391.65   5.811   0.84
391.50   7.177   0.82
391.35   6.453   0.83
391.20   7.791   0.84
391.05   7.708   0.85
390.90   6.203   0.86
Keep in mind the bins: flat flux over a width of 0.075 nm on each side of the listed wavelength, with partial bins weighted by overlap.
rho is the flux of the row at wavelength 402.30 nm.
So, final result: 10.85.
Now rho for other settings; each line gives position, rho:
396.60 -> 3.215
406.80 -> 10.52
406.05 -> 7.091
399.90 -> 8.922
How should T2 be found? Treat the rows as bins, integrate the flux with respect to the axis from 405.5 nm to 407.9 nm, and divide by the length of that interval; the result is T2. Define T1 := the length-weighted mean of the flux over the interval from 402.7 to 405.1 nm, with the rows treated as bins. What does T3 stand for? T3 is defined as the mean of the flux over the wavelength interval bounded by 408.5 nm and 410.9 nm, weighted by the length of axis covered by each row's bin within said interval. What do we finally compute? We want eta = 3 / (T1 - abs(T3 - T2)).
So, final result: 0.34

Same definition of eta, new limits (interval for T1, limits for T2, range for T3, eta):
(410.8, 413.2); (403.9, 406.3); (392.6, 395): 0.62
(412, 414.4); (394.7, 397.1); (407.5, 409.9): 0.66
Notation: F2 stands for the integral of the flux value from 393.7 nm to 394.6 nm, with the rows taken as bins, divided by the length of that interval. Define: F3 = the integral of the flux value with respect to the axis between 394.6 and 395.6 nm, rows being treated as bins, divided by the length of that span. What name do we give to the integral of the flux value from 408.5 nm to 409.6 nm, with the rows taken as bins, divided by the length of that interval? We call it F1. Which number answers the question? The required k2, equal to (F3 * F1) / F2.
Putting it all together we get 12.4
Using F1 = 10.1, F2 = 5.3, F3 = 7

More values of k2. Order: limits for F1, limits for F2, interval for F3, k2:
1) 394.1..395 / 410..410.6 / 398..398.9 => 5.5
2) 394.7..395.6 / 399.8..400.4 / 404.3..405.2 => 6.8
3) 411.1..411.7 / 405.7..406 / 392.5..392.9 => 5.2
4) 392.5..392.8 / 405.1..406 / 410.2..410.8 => 4.5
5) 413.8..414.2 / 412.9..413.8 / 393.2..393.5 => 2.5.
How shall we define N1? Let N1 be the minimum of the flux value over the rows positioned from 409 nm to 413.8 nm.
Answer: 6.867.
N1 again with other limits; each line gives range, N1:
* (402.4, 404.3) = 7.712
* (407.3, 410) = 6.867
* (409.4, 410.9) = 6.867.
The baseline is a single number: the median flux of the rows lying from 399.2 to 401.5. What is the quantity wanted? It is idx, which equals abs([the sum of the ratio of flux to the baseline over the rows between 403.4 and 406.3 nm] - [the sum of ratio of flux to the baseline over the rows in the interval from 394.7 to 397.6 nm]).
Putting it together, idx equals 7.9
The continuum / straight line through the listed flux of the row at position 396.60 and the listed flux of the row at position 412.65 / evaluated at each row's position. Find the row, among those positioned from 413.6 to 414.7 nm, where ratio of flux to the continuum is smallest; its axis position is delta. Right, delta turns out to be 414.30 nm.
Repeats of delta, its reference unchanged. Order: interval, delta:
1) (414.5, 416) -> 414.90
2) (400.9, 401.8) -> 401.10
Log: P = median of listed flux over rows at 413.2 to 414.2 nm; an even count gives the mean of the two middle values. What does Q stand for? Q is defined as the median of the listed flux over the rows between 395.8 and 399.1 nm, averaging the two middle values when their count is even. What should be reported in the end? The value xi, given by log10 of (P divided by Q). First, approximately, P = 8.9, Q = 6.2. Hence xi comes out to 0.16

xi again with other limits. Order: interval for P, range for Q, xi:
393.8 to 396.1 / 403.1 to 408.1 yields -0.22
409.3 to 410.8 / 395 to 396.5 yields 0.13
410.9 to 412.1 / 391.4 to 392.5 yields 0.18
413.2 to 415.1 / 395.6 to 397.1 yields 0.35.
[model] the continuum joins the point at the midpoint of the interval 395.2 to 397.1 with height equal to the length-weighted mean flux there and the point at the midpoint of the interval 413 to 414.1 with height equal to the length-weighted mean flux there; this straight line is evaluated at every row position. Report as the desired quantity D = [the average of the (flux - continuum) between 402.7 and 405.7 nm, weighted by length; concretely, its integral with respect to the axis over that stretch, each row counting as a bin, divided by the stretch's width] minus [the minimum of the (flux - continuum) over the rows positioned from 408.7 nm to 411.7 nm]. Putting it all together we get 3.8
